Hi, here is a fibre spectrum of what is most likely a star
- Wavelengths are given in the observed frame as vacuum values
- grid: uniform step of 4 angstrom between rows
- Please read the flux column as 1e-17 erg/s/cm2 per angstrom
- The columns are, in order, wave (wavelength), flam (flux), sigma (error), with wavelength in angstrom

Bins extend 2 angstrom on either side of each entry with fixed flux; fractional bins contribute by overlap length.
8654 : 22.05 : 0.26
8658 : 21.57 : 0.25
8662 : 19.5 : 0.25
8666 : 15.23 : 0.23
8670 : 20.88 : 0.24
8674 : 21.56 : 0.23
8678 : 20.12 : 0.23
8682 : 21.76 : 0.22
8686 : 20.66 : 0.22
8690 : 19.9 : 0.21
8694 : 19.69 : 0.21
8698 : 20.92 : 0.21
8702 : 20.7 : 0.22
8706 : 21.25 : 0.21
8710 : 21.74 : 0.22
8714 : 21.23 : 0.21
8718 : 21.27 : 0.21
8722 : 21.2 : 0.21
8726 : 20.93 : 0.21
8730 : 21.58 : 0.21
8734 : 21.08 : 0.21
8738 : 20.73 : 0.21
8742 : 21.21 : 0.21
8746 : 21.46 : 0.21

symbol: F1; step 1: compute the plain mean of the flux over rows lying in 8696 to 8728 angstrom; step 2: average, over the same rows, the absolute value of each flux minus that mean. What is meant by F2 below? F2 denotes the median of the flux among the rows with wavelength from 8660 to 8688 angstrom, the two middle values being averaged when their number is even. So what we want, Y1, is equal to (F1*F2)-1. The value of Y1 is 3.7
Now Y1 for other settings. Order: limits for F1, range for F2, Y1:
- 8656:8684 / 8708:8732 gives 32.1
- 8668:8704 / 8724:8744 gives 10.2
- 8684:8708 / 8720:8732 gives 9.2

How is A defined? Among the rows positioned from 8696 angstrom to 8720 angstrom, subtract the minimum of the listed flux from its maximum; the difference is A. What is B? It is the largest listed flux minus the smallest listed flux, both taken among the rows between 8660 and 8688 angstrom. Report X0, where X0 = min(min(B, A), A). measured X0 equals 1.04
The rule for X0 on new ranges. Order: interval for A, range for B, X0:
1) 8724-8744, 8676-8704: 0.85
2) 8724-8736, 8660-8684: 0.65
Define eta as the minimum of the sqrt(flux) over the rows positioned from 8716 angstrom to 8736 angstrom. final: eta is 4.57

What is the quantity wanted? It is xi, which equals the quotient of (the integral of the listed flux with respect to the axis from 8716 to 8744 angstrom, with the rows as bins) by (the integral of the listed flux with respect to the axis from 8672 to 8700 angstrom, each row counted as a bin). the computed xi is 1.02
